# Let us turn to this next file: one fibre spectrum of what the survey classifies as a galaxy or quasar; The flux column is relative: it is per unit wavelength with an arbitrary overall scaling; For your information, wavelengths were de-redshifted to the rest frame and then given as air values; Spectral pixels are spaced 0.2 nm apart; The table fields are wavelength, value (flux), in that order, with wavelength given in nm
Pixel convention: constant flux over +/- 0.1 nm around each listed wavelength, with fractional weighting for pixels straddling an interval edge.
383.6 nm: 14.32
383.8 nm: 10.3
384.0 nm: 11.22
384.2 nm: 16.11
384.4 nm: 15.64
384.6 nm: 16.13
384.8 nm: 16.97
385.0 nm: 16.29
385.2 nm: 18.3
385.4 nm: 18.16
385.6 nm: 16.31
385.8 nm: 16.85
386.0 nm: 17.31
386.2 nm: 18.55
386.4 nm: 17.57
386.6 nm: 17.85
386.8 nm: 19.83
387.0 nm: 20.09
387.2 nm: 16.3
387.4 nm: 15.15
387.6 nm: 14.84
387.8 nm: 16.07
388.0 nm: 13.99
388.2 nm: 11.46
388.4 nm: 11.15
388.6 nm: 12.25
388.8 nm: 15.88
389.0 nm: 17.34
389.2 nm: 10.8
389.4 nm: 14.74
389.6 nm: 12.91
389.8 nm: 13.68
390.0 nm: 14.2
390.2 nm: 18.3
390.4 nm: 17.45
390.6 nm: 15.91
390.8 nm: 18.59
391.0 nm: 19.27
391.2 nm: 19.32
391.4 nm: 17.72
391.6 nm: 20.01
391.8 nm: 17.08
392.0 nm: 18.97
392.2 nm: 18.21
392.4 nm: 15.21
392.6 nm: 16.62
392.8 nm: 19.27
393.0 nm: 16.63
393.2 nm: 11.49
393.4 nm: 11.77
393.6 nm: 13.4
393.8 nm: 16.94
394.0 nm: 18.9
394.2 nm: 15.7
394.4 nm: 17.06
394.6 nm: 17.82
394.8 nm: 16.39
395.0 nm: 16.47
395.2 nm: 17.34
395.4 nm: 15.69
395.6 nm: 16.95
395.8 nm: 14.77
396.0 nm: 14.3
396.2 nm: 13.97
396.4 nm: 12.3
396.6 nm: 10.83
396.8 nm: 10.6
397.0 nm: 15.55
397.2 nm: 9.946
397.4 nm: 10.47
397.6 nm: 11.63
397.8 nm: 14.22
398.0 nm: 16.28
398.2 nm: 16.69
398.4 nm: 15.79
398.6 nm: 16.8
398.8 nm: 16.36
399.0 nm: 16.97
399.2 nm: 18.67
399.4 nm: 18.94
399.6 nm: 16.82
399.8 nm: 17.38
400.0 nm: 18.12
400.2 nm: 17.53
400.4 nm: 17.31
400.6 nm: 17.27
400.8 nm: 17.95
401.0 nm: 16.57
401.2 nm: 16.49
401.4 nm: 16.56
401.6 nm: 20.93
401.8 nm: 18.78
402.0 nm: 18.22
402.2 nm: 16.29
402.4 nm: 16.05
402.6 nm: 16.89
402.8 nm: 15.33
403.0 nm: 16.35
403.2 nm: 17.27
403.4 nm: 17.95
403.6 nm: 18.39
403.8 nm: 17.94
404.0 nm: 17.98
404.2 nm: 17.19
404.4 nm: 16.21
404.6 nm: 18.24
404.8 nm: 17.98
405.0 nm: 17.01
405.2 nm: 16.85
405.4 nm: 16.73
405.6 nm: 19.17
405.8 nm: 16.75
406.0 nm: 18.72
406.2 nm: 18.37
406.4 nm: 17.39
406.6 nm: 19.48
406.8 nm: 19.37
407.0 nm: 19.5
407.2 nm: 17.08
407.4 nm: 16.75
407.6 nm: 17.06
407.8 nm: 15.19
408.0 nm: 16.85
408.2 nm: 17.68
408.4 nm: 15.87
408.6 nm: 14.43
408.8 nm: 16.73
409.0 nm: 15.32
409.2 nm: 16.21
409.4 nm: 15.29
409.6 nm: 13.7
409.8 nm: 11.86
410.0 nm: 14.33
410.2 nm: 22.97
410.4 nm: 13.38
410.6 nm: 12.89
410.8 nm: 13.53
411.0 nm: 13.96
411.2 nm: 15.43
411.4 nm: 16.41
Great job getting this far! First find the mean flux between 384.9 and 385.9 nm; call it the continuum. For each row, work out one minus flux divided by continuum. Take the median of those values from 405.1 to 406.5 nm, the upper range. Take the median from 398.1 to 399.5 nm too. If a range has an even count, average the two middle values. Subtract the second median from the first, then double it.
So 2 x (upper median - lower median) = -0.07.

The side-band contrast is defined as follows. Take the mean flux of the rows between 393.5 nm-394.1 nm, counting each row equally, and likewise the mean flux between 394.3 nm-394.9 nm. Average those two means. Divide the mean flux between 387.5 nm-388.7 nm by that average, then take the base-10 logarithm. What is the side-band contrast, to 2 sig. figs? -0.10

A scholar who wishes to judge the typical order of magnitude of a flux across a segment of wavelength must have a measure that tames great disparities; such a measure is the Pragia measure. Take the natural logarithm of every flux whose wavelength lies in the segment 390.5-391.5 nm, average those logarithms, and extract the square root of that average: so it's 1.70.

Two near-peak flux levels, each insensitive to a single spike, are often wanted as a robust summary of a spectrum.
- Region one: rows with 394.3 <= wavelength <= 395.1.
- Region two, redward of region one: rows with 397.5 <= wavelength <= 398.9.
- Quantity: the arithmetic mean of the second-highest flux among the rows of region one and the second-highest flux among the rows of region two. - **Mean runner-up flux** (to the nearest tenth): 16.9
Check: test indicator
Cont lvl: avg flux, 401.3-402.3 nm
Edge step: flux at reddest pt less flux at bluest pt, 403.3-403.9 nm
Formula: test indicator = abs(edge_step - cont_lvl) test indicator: 18.2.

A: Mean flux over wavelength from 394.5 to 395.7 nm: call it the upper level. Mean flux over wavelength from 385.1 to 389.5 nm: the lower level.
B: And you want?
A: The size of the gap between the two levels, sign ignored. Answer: 0.83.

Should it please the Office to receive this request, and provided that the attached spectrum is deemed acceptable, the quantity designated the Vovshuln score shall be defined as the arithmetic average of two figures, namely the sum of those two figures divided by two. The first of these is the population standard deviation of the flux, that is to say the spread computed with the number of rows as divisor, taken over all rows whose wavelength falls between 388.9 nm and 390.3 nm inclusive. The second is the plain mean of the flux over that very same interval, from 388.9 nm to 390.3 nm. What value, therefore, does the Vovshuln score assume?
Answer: 8.5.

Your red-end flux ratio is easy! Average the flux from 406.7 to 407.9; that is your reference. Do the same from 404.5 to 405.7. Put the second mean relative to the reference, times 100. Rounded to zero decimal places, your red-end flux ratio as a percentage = 101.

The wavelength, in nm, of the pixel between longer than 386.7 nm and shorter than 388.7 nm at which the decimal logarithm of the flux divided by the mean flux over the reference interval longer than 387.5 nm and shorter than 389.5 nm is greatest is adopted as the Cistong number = 387.0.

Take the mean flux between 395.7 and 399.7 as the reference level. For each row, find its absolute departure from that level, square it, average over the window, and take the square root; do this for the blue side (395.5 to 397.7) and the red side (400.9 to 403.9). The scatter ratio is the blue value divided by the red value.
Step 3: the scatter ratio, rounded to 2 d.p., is 0.94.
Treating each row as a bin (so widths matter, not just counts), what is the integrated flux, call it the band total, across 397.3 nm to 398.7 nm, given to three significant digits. 20.4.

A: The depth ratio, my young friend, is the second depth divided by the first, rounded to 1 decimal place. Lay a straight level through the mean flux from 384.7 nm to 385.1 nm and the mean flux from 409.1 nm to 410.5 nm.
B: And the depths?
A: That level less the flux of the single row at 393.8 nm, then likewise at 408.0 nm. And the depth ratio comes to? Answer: 1.8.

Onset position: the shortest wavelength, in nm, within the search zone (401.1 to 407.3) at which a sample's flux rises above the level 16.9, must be 401.6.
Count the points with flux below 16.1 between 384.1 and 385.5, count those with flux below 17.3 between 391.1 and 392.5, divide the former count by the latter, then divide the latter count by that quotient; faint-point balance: 4.0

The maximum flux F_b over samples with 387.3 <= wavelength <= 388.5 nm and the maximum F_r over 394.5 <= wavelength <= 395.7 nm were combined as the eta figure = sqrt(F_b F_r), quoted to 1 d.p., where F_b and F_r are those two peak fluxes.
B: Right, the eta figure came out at 16.9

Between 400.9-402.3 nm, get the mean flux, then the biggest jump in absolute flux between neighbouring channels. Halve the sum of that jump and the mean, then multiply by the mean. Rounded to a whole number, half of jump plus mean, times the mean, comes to 195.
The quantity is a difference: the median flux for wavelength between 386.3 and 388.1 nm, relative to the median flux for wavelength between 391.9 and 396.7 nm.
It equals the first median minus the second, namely -0.1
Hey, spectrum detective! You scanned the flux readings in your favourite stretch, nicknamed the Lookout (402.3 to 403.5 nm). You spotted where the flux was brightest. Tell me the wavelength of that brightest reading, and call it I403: 403.4 nm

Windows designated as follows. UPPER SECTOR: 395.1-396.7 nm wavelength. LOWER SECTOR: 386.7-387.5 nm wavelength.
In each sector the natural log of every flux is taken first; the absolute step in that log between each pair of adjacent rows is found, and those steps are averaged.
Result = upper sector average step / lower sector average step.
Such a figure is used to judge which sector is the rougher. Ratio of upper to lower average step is 0.9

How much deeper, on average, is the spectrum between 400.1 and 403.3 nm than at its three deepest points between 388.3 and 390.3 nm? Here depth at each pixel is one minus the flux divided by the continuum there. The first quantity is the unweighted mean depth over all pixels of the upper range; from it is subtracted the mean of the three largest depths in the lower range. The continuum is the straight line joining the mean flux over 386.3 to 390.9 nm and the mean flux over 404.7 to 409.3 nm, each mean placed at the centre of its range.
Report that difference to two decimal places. -0.29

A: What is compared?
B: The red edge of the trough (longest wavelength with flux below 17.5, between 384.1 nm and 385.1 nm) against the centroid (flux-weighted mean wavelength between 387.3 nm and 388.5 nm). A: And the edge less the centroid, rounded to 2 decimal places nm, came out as -2.86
